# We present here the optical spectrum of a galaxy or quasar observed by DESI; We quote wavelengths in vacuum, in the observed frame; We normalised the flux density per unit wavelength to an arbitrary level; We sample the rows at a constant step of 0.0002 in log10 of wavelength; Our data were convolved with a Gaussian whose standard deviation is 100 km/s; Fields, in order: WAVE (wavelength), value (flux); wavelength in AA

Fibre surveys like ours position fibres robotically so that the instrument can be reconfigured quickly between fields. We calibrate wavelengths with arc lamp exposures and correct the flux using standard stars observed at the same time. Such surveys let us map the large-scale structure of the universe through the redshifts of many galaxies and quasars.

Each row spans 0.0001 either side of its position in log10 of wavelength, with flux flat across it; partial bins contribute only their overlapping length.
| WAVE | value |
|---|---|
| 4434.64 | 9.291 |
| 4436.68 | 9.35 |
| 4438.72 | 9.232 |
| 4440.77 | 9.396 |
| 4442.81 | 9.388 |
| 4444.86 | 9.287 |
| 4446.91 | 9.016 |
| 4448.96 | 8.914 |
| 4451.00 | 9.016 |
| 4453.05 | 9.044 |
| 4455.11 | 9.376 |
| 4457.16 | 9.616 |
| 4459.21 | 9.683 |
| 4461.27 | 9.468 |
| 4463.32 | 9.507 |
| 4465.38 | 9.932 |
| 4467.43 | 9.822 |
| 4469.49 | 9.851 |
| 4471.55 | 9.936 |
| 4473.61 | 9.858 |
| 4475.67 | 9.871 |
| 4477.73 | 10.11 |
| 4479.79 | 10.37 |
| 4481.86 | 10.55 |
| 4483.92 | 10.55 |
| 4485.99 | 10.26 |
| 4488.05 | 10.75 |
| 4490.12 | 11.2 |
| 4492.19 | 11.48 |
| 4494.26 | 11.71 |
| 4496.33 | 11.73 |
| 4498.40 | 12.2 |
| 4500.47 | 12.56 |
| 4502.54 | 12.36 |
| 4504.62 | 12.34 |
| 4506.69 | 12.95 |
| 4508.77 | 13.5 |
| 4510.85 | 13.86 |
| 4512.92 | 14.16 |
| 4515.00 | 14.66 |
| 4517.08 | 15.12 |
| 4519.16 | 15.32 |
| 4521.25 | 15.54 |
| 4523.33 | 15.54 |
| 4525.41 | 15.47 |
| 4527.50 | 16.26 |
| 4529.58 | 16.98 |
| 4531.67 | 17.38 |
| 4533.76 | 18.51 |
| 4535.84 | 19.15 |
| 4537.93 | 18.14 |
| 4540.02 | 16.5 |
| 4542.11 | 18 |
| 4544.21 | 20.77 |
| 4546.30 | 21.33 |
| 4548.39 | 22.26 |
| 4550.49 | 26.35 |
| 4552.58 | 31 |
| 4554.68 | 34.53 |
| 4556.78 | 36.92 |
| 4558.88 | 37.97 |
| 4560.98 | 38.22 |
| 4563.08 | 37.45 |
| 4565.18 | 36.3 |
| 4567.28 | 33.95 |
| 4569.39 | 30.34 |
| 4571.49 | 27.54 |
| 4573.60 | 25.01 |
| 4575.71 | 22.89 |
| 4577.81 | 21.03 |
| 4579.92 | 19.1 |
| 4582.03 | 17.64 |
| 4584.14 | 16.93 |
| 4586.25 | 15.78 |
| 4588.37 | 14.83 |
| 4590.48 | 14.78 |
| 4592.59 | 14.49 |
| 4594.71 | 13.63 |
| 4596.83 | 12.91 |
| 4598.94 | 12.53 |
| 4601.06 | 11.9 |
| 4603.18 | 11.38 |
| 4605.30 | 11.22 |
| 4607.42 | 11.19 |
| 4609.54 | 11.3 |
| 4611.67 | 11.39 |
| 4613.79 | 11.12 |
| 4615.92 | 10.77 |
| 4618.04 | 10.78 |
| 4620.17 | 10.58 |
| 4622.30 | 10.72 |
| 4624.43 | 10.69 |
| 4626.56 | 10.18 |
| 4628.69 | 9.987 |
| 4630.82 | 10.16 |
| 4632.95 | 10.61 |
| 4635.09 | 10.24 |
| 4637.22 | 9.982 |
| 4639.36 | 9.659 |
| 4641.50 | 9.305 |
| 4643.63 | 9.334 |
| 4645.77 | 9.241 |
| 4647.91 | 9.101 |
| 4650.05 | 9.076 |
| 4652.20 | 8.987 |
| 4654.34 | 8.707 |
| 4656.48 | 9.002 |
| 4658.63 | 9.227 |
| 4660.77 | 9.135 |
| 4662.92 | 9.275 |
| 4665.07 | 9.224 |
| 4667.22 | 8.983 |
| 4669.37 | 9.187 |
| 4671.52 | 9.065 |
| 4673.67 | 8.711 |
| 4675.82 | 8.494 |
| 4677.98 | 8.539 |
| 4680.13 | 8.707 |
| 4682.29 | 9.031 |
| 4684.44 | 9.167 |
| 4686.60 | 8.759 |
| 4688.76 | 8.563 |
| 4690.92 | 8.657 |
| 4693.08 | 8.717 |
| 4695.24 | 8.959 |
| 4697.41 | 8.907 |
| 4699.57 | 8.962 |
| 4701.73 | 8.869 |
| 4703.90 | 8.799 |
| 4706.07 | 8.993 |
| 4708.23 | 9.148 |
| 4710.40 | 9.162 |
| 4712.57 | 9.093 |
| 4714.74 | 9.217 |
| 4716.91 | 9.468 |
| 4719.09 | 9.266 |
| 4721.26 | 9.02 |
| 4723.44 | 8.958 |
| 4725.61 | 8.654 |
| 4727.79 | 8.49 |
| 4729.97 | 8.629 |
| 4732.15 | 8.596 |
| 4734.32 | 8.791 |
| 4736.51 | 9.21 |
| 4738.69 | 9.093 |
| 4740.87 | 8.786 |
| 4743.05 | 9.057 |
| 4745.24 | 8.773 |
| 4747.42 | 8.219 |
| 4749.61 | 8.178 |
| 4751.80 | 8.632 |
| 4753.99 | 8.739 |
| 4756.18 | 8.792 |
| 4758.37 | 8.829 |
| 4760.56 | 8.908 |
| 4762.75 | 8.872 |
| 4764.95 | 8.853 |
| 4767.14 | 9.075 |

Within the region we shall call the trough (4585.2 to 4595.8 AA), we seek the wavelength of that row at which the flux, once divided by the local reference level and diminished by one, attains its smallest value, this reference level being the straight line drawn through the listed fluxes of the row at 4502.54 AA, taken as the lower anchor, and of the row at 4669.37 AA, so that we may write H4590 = 4594.71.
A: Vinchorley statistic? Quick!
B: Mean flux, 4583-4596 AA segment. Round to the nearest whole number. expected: 15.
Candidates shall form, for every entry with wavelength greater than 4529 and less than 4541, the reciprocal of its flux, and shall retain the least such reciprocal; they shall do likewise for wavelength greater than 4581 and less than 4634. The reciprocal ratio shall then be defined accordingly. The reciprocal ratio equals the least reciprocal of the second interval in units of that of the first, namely 1.1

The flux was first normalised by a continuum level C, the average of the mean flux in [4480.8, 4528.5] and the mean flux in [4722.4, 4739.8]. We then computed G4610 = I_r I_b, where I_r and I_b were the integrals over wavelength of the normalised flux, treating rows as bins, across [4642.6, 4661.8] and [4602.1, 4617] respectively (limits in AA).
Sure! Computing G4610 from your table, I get 244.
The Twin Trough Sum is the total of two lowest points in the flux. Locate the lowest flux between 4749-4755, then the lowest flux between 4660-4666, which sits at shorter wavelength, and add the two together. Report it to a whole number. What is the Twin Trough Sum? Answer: 17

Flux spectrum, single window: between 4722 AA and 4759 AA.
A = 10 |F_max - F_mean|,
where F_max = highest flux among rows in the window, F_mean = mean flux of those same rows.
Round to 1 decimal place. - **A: 4.8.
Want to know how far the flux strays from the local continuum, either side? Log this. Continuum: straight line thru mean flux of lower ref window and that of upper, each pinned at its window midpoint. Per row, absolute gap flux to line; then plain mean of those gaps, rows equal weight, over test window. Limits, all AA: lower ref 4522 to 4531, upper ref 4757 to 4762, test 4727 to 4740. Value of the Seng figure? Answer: 0.9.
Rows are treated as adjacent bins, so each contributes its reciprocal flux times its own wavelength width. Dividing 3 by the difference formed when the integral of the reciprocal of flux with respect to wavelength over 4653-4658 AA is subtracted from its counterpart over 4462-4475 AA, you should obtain 4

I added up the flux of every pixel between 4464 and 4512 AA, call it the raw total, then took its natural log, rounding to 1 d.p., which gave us 5.6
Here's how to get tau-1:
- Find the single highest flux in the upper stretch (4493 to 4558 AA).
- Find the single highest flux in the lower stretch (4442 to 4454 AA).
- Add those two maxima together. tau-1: 46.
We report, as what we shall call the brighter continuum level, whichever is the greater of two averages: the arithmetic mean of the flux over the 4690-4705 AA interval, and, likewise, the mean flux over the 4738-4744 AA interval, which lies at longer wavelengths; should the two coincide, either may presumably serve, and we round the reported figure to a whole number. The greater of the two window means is 9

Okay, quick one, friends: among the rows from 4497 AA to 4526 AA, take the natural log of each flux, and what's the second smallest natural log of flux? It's 2.51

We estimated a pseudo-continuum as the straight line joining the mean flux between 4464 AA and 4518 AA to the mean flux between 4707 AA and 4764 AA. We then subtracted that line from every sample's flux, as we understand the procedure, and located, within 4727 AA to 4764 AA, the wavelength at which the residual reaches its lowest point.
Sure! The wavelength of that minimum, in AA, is 4749.61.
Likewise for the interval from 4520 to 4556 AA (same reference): 4525.41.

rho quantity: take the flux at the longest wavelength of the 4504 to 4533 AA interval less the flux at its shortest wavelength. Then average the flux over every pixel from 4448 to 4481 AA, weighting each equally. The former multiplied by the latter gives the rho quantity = 49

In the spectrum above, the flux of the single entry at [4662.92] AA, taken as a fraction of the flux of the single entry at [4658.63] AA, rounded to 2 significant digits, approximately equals 1.0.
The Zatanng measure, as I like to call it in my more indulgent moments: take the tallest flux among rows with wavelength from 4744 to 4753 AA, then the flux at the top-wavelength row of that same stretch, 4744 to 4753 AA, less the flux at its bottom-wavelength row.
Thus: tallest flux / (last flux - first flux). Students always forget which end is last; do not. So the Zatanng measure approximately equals -62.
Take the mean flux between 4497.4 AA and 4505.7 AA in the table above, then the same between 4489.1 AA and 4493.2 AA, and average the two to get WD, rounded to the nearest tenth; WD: 11.9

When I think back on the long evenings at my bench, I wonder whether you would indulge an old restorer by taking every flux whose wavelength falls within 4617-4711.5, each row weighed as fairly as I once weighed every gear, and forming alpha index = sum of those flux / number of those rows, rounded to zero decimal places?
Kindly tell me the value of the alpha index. 9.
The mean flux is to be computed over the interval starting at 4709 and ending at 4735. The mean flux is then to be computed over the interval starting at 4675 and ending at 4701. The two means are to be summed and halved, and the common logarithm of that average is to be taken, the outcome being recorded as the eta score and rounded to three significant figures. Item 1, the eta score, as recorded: 0.948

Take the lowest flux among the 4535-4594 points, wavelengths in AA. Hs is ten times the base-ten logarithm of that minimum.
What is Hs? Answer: 11.6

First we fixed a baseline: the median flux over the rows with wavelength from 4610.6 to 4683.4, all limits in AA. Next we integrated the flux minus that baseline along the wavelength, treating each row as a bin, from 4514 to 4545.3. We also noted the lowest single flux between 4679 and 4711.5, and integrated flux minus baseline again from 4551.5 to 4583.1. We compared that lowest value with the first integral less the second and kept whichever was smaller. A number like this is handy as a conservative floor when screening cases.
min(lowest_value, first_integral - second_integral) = -415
